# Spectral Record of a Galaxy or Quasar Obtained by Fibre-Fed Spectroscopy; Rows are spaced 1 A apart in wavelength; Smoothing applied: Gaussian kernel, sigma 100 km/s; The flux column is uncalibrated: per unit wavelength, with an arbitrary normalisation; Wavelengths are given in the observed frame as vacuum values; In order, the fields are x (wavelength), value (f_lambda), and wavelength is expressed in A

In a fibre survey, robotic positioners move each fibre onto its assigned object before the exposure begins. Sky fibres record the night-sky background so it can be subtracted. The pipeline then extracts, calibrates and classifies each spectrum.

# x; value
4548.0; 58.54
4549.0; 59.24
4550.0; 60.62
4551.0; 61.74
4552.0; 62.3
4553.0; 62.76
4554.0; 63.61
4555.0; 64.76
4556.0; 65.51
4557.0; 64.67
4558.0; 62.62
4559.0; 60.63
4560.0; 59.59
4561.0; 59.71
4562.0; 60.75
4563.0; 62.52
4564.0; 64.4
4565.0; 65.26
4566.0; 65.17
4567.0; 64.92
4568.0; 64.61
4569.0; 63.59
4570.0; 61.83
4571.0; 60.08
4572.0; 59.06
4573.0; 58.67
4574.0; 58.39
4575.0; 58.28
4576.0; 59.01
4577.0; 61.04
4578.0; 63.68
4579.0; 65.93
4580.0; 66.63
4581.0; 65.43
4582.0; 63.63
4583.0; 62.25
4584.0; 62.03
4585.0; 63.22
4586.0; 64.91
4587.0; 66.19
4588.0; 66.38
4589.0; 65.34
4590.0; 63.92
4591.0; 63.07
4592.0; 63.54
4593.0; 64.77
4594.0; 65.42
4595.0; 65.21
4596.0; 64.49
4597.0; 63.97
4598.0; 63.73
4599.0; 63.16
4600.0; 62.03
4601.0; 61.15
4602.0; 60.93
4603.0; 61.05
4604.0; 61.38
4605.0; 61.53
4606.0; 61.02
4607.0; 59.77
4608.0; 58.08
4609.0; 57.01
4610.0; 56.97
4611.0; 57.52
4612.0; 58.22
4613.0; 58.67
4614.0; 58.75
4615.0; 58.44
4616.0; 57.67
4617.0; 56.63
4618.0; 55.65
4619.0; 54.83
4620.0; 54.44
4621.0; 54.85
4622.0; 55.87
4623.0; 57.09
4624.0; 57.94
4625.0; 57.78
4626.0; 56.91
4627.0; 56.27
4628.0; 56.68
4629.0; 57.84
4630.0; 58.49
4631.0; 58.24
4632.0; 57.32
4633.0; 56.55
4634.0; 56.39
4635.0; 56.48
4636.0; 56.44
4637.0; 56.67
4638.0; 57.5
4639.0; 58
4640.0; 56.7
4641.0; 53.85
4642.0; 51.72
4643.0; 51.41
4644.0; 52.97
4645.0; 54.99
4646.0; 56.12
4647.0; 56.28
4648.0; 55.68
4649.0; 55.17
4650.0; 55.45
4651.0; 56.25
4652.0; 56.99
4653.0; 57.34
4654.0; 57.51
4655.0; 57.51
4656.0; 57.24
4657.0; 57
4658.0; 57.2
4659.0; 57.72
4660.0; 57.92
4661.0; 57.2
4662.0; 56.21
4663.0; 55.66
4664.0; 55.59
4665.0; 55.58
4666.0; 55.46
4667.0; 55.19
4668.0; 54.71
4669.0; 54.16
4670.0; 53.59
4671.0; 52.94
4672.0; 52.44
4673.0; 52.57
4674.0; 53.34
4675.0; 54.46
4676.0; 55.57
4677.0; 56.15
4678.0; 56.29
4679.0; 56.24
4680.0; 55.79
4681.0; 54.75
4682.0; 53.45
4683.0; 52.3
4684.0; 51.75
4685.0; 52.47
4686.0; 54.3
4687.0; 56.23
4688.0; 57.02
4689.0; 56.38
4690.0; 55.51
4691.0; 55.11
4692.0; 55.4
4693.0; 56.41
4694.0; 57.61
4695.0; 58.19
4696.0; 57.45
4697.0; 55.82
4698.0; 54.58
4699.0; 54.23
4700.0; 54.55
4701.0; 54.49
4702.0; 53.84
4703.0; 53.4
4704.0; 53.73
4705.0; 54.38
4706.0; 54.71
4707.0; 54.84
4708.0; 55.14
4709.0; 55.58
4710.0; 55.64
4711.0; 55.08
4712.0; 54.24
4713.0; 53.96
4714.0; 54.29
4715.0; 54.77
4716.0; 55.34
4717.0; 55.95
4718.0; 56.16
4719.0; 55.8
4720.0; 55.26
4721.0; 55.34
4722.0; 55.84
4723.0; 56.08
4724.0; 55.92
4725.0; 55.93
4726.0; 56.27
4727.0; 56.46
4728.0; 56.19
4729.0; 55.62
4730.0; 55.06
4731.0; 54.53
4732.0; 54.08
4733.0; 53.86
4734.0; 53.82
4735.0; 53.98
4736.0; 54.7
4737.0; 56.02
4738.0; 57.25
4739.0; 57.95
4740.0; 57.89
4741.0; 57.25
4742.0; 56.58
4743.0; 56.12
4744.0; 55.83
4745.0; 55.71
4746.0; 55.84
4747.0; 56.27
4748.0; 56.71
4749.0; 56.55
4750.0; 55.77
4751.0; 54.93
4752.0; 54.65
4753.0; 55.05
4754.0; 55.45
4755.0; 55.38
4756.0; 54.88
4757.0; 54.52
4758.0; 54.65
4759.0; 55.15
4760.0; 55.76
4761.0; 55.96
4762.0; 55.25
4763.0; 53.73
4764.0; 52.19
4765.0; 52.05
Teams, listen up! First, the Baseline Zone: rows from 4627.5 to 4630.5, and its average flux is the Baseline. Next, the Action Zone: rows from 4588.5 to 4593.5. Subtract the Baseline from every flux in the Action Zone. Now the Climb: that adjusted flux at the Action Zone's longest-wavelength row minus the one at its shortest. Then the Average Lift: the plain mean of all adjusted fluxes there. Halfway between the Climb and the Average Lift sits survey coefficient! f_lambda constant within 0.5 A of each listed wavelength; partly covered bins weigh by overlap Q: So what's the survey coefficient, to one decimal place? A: 2.9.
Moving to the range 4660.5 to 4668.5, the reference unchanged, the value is -2.2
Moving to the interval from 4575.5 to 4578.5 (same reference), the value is 4.1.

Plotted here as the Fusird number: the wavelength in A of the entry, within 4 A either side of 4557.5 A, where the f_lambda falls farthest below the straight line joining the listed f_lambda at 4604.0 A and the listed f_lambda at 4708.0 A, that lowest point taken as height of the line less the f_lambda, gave 4560.0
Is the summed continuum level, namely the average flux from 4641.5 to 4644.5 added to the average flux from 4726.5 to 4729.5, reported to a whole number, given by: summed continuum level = 108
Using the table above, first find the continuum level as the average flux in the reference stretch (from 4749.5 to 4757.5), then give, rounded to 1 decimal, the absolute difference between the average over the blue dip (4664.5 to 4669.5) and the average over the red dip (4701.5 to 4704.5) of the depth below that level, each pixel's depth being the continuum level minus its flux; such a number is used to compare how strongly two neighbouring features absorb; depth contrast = 1.4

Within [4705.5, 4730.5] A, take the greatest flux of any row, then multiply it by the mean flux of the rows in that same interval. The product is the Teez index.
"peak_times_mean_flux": 3129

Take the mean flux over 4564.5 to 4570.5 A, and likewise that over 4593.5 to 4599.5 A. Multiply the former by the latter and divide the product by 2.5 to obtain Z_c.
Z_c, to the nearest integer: 1653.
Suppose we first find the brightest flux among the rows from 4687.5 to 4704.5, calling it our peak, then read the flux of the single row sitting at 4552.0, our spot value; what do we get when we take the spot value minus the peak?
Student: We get 4.1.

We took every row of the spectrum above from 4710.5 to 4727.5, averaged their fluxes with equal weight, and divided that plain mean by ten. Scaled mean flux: 5.55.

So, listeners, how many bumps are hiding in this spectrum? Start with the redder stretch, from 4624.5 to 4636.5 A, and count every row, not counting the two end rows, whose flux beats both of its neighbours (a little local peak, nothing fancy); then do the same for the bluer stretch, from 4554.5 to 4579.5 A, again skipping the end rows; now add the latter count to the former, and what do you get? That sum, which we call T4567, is 4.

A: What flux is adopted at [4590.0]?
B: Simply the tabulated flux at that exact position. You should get 63.92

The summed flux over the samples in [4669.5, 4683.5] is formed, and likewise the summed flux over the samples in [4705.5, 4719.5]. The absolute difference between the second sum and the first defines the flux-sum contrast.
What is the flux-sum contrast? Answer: 12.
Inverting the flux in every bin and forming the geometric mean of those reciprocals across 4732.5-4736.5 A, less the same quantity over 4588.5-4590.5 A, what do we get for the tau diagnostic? 0.0030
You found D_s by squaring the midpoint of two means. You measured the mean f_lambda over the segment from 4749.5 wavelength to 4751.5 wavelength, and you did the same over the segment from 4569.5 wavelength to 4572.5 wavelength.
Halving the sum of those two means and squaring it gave 3345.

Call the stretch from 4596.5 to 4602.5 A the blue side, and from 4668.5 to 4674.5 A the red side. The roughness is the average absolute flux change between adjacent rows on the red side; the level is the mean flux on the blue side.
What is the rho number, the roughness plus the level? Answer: 63.0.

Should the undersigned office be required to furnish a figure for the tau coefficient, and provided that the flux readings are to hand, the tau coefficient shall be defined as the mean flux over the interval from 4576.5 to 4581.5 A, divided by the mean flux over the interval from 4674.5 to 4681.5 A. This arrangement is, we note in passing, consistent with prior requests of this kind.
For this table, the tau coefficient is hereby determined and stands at 1.16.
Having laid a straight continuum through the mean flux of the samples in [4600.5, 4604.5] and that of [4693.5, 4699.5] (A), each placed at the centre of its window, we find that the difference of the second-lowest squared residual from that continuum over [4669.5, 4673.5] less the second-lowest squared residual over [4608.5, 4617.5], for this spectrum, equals 18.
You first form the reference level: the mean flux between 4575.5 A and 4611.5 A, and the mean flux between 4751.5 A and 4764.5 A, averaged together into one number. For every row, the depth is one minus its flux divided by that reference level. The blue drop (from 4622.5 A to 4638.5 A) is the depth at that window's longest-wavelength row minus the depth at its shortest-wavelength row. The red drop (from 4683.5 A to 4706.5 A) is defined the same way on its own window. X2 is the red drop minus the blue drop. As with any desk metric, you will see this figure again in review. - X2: -0.04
